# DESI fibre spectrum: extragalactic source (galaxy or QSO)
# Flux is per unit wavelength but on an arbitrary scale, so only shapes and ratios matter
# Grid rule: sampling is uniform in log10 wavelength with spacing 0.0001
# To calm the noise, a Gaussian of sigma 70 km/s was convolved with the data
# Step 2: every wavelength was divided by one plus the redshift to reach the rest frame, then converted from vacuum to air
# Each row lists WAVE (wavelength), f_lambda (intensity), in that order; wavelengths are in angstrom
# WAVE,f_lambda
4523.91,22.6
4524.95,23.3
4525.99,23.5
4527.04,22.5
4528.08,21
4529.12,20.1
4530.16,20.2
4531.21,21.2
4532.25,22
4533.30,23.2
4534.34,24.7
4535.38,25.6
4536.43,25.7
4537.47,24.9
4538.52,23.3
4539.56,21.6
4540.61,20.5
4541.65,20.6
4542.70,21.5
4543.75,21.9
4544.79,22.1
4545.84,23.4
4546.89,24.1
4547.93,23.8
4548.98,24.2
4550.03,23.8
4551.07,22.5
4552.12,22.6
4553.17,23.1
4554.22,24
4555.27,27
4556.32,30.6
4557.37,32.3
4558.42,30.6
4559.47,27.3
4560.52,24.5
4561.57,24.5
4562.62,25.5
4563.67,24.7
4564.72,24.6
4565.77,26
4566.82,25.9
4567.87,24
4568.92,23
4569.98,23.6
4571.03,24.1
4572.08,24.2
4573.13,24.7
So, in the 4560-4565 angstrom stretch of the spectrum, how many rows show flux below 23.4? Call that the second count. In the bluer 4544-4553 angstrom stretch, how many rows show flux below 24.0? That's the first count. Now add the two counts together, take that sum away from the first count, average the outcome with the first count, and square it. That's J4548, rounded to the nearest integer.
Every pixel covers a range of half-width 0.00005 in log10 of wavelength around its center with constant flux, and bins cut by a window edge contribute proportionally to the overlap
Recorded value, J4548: 9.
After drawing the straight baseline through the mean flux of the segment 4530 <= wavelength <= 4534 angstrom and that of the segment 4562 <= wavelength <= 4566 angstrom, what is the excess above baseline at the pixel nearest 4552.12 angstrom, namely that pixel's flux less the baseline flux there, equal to -1.3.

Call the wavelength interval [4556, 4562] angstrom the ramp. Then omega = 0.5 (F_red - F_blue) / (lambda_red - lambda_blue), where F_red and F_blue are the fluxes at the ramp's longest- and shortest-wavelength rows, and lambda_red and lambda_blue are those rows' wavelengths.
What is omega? -0.58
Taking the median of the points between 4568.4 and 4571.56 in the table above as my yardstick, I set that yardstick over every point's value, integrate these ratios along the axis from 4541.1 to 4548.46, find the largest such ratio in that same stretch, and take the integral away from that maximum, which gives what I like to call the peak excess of -6.6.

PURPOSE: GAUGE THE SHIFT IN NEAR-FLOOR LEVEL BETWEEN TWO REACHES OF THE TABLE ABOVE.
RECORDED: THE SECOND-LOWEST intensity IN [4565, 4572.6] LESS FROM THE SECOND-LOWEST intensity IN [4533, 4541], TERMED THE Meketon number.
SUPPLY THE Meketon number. -2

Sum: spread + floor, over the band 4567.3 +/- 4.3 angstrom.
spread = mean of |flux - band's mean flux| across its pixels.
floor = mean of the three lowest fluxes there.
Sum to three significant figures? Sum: 24.3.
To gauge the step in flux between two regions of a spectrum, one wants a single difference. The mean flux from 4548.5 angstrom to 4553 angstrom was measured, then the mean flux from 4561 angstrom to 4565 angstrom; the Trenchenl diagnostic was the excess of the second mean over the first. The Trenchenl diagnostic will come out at 1.6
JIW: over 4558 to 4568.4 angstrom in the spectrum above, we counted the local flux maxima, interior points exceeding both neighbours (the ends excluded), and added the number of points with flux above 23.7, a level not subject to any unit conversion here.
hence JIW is 12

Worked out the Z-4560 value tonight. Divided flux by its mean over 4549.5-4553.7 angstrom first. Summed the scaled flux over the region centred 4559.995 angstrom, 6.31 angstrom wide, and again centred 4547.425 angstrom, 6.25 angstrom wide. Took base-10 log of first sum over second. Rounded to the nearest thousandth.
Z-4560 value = 0.066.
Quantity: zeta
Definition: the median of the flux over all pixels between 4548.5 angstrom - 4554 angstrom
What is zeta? 23.1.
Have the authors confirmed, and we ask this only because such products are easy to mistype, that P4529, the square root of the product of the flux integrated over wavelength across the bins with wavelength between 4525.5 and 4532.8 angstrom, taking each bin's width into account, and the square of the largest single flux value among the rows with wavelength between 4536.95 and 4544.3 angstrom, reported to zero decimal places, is 312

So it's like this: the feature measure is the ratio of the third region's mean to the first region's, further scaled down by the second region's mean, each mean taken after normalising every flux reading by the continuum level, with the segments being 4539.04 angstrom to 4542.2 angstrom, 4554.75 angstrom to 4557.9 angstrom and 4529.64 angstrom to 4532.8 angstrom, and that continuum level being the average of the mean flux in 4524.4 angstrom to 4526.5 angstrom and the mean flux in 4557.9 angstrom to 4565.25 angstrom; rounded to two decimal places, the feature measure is 0.83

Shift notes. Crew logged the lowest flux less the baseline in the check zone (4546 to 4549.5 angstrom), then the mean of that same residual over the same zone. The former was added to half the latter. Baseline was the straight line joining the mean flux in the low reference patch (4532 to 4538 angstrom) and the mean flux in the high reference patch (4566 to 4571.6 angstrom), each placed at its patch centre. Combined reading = -1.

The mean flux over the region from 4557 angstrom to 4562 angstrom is 28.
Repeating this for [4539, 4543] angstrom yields 21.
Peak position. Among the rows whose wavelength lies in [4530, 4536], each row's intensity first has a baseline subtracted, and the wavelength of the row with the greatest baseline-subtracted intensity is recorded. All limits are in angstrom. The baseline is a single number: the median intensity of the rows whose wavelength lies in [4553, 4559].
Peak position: 4535.38 angstrom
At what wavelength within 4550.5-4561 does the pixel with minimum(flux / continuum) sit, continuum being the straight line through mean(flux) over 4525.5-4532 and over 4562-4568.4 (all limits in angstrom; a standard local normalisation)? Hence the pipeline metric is 4552.12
